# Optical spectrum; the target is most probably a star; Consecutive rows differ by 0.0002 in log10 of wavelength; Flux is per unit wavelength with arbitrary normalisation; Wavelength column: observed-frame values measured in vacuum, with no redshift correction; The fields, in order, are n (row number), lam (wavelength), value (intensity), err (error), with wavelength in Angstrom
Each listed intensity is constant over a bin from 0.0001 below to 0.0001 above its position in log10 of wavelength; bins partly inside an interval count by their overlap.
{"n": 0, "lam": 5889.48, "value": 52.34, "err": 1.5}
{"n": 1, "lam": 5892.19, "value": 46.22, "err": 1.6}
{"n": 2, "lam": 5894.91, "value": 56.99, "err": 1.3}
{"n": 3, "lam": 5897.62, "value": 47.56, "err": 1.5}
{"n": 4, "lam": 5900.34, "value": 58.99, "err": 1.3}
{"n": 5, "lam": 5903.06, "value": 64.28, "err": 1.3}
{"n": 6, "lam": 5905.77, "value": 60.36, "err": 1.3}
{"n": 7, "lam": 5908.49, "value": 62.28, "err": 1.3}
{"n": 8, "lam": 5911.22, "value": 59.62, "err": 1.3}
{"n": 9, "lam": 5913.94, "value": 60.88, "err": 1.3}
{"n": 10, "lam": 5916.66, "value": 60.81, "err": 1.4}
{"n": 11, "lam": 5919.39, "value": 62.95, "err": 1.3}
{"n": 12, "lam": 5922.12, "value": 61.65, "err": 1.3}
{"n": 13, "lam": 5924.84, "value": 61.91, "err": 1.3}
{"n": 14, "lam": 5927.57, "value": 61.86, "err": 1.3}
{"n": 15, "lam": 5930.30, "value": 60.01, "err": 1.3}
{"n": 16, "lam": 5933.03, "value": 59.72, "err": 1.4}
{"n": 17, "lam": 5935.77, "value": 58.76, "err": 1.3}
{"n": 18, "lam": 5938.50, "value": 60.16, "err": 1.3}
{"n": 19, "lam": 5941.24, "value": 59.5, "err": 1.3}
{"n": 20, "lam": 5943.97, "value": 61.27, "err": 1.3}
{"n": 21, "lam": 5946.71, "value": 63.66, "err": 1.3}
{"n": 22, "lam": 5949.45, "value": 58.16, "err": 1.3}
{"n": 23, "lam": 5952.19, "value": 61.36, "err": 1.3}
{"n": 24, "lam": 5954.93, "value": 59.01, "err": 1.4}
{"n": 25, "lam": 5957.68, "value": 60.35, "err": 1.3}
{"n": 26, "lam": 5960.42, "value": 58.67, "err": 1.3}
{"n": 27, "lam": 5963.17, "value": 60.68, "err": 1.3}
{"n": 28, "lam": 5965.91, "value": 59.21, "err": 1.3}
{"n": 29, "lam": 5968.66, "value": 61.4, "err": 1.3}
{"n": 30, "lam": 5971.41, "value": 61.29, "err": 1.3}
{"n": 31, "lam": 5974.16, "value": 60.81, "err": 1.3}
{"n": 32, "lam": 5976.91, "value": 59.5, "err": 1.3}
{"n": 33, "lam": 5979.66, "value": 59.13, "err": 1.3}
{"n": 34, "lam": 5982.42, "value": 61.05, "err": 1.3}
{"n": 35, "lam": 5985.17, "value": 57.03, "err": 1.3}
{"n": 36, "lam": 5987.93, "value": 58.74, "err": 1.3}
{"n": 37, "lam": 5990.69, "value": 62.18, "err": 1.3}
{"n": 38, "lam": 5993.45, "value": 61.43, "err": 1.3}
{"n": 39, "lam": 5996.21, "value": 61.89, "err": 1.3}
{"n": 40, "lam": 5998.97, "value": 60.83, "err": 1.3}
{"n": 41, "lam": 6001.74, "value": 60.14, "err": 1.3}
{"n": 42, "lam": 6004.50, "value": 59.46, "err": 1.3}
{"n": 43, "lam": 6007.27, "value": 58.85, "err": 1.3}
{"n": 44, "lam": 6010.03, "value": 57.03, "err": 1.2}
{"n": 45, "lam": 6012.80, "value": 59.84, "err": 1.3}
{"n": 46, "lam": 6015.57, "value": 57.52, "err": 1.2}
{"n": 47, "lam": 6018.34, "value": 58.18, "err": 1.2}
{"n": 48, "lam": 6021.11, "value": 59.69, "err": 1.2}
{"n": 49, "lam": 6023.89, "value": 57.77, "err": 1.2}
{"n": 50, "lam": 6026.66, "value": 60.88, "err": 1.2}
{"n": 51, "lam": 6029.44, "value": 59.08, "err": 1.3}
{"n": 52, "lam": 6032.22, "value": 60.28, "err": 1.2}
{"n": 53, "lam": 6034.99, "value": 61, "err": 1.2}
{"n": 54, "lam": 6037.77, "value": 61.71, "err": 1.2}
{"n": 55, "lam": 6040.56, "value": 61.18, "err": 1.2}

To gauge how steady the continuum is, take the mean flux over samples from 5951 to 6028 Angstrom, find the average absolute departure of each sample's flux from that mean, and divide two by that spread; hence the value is 1.63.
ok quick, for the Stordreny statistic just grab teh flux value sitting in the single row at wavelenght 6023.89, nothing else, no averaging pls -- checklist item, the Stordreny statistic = 57.77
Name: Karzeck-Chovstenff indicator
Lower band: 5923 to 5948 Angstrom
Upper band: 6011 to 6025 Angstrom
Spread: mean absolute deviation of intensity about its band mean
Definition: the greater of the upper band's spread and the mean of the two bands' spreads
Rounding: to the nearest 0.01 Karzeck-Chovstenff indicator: 1.09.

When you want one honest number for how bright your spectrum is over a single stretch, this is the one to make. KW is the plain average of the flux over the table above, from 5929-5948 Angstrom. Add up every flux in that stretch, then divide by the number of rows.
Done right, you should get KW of 60.4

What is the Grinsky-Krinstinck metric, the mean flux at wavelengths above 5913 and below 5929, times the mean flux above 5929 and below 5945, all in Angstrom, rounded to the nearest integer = 3695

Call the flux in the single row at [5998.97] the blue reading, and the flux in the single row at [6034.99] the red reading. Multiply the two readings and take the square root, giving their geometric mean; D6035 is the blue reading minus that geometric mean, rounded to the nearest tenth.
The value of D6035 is -0.1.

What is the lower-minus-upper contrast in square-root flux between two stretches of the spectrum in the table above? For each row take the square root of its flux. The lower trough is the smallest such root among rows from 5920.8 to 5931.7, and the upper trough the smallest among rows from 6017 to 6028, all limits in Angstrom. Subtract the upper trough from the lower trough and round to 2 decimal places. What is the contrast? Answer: 0.15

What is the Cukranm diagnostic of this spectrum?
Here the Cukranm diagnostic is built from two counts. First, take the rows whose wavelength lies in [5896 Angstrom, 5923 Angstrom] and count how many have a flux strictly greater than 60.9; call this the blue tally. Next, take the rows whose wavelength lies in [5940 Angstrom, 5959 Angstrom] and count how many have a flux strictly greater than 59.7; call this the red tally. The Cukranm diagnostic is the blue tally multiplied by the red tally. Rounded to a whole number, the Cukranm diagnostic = 16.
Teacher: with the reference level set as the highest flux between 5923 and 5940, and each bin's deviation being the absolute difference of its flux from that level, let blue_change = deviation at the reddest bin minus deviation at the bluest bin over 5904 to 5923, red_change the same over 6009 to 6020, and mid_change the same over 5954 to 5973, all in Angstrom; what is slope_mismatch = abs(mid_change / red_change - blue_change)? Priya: 3.3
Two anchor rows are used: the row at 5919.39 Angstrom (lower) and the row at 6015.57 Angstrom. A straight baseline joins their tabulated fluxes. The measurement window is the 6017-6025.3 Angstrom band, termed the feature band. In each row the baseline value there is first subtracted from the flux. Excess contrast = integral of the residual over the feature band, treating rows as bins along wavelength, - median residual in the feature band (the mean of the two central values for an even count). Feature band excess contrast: 10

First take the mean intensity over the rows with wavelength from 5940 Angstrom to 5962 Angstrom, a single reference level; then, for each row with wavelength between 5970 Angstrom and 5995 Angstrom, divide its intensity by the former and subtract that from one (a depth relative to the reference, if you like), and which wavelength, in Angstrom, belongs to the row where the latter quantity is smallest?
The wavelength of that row 5990.69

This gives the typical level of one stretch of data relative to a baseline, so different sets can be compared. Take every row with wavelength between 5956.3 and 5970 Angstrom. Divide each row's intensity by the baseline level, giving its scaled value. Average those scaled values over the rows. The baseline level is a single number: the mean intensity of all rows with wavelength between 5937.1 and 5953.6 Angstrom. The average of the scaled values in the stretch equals 0.99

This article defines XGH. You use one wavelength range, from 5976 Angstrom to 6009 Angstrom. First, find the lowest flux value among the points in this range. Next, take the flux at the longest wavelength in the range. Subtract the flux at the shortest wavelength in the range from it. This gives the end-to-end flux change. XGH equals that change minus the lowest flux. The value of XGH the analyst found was -57.7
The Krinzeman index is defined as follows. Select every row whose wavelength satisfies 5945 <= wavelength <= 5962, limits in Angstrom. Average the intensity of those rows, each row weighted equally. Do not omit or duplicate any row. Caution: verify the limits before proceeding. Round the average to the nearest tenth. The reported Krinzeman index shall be 60.2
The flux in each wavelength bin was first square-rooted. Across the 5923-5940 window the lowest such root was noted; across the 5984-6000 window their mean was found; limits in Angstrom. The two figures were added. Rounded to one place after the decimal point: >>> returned 15.4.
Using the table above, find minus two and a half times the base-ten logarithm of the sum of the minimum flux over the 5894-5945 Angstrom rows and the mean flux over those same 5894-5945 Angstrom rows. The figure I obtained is -5.079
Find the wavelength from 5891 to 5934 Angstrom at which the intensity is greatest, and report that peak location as 5903.06 Angstrom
